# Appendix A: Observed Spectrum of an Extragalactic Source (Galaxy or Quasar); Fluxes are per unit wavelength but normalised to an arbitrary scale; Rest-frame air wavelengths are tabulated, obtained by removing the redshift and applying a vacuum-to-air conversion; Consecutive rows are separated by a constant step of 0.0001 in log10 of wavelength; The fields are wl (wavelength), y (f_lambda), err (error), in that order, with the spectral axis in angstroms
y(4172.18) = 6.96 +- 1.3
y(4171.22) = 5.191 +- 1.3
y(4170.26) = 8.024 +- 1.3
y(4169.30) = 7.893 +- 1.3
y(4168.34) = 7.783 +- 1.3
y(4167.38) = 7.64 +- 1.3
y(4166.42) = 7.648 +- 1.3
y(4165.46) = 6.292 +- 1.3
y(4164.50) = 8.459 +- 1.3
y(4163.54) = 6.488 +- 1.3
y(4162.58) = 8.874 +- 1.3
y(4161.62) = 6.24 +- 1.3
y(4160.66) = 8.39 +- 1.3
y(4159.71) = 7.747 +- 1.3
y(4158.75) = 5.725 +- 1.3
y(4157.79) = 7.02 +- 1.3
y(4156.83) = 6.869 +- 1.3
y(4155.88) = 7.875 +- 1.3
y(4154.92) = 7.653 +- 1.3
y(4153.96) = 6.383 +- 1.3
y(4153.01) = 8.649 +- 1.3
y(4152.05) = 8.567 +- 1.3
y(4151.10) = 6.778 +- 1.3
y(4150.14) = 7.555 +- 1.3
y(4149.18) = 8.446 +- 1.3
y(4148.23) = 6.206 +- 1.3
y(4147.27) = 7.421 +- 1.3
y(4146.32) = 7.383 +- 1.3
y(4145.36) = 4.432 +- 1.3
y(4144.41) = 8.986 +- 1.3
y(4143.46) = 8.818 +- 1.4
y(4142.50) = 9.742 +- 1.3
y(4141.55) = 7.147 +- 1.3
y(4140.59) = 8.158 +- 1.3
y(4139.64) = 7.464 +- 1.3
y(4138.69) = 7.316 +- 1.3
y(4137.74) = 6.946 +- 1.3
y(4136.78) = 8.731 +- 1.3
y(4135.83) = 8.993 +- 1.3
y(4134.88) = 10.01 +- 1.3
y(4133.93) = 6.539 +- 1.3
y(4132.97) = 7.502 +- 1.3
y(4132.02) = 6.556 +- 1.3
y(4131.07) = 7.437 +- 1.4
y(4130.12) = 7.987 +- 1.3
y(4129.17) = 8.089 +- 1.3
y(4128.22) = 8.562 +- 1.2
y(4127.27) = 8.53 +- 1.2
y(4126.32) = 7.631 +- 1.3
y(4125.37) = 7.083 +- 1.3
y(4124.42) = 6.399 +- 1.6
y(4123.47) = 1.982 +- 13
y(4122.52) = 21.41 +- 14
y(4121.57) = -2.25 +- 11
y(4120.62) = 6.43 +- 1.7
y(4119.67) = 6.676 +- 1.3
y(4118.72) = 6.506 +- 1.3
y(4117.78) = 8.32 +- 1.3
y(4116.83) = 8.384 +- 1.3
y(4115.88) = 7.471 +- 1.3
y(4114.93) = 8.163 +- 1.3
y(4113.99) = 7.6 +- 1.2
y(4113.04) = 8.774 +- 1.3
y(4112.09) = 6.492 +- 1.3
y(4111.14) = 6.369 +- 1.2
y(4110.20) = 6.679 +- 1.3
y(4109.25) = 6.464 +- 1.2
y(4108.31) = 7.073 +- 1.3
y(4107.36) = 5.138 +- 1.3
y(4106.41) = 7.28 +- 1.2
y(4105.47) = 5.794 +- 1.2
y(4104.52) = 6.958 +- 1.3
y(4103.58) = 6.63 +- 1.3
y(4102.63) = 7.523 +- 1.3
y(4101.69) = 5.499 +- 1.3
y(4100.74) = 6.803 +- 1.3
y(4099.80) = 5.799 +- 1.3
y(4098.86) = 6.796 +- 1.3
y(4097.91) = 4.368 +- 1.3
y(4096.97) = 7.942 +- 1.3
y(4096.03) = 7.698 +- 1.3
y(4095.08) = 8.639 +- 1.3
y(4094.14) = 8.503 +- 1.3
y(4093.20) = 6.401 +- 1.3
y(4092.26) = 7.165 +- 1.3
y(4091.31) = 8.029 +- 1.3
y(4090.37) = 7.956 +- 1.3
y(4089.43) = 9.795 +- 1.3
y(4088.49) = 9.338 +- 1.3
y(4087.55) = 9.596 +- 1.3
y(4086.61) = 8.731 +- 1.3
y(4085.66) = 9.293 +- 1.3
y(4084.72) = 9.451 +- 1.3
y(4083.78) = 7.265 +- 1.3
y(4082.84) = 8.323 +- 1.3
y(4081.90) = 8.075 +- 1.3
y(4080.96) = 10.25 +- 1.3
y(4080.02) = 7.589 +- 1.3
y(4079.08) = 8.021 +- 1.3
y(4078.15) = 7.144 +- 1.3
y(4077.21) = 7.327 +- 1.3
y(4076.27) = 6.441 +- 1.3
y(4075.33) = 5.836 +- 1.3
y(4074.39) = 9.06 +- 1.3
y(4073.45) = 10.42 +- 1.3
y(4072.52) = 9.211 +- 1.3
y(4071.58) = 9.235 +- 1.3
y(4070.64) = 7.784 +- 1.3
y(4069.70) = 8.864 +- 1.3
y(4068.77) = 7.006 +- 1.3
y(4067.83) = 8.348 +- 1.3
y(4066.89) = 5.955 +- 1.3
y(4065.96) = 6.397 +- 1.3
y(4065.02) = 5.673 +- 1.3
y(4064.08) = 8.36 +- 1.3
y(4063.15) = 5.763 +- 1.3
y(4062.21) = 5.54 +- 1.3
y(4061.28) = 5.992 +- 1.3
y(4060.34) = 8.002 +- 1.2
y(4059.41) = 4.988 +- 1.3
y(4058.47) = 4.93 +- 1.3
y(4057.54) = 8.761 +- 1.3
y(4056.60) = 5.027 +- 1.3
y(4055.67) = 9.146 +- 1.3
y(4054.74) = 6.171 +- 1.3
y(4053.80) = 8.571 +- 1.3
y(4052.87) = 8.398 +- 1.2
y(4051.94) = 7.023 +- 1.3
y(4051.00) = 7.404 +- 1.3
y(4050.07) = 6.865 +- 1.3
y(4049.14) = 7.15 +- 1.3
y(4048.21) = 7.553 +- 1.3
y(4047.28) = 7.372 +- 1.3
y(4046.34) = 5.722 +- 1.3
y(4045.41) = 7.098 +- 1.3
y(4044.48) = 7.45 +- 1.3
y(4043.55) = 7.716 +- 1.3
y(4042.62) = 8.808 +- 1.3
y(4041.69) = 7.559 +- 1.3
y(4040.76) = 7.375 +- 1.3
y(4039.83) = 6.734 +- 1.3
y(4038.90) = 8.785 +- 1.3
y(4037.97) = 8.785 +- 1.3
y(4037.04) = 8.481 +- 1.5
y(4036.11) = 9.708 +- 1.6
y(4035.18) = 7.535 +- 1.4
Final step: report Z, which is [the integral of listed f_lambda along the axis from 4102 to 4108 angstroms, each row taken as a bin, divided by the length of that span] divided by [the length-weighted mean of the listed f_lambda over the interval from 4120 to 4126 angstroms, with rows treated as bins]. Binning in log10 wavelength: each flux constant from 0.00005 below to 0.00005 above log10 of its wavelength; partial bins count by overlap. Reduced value 0.95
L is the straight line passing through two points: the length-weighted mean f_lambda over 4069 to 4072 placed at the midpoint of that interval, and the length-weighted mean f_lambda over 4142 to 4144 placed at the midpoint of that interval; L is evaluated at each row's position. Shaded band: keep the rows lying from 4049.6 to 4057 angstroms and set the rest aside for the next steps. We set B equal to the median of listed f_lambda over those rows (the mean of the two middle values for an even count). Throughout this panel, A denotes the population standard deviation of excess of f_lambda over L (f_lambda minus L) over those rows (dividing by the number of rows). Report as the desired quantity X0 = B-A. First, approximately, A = 1.3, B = 7.2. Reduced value 5.9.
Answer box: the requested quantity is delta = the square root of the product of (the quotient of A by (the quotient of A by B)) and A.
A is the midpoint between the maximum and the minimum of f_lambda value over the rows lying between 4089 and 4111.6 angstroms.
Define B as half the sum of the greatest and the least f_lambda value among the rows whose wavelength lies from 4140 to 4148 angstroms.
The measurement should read 7.1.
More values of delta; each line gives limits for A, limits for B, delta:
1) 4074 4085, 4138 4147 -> 7.5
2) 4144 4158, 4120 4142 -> 8.0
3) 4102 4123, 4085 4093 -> 9.0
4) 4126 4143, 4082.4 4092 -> 8.4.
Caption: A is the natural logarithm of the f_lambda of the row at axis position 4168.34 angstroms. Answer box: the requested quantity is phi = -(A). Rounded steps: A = 2.1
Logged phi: -2.1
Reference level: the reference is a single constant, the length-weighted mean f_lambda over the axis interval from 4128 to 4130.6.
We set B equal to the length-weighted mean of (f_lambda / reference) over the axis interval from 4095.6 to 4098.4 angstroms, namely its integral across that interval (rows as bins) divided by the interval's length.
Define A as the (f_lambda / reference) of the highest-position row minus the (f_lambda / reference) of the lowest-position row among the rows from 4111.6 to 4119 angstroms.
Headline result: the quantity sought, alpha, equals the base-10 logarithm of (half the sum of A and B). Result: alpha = -0.39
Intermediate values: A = 0.00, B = 0.813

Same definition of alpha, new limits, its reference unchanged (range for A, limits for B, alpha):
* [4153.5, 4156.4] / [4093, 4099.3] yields -0.27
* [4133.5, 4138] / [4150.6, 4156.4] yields -0.31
